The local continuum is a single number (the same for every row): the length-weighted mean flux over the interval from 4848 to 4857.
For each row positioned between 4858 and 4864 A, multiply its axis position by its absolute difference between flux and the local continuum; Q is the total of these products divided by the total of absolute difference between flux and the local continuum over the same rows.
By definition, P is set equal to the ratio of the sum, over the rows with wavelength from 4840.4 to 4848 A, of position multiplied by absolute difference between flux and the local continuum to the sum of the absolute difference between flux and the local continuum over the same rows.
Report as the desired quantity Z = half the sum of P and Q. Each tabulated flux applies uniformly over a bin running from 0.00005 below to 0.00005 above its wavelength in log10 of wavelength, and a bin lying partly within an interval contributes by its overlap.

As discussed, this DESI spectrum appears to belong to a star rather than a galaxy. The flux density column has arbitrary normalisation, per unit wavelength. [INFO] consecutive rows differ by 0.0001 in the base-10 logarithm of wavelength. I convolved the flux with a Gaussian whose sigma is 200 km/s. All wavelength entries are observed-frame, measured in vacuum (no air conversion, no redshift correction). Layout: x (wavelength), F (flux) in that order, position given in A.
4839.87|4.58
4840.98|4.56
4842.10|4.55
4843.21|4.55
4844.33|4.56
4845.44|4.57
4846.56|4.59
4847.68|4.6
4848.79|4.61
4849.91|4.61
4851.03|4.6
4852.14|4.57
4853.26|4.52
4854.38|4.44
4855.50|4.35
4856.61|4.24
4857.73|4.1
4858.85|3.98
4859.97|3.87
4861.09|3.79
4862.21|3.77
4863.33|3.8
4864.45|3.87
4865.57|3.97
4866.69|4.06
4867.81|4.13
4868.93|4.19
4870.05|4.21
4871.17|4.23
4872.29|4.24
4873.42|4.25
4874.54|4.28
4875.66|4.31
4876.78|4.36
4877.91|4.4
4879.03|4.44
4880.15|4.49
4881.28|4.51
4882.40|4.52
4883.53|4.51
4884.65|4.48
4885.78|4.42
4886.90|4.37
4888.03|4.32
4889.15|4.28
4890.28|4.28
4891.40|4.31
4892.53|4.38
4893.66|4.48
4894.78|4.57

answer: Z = 4853.1 A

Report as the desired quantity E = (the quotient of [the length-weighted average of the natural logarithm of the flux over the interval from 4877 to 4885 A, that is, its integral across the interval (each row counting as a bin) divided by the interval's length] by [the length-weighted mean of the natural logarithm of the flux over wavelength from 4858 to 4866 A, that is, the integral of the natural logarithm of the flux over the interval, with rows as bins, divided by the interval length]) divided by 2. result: 0.55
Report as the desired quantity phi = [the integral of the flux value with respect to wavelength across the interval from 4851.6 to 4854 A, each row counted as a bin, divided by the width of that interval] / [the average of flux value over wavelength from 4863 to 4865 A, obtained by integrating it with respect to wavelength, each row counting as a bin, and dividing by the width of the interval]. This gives 1.18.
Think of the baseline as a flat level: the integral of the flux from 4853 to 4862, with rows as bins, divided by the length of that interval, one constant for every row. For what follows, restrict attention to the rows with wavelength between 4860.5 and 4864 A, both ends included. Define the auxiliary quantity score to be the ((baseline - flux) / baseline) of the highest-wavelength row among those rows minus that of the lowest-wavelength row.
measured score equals 0.00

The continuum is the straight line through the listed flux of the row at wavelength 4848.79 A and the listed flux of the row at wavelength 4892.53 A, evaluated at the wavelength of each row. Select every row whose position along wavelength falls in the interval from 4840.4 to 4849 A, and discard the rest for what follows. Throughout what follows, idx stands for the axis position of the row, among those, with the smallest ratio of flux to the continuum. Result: 4842.10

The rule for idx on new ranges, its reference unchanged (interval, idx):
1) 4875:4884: 4875.66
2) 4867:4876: 4867.81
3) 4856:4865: 4862.21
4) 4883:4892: 4889.15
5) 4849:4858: 4857.73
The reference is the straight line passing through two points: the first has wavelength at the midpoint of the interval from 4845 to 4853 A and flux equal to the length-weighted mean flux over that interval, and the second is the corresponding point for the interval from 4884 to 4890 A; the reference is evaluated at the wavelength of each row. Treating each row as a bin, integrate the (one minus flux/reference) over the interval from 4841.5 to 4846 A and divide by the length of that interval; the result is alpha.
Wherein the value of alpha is 0.013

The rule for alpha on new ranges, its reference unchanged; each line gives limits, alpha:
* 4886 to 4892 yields 0.010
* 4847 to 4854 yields 0.000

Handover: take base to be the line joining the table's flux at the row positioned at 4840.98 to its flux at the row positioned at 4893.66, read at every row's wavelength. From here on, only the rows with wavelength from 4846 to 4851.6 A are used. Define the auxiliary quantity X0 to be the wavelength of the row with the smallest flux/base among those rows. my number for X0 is 4846.56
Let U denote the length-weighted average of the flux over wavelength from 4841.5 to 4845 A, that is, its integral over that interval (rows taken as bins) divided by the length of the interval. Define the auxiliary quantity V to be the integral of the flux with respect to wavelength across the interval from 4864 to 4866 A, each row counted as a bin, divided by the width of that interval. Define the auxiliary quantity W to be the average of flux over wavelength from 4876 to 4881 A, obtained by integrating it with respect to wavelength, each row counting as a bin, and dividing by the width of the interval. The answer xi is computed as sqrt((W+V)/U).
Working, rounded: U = 4.55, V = 3.92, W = 4.42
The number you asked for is 1.35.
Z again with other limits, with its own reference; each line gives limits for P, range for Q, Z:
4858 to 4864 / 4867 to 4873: 4865.6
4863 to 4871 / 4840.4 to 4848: 4855.4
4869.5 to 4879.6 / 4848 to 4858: 4864.1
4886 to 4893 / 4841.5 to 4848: 4867.6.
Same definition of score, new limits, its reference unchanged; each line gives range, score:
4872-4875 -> -0.01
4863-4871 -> -0.10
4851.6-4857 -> 0.08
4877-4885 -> -0.02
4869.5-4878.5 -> -0.05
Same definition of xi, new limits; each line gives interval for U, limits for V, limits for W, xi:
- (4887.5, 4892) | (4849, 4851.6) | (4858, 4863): 1.40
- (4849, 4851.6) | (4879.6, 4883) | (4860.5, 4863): 1.34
